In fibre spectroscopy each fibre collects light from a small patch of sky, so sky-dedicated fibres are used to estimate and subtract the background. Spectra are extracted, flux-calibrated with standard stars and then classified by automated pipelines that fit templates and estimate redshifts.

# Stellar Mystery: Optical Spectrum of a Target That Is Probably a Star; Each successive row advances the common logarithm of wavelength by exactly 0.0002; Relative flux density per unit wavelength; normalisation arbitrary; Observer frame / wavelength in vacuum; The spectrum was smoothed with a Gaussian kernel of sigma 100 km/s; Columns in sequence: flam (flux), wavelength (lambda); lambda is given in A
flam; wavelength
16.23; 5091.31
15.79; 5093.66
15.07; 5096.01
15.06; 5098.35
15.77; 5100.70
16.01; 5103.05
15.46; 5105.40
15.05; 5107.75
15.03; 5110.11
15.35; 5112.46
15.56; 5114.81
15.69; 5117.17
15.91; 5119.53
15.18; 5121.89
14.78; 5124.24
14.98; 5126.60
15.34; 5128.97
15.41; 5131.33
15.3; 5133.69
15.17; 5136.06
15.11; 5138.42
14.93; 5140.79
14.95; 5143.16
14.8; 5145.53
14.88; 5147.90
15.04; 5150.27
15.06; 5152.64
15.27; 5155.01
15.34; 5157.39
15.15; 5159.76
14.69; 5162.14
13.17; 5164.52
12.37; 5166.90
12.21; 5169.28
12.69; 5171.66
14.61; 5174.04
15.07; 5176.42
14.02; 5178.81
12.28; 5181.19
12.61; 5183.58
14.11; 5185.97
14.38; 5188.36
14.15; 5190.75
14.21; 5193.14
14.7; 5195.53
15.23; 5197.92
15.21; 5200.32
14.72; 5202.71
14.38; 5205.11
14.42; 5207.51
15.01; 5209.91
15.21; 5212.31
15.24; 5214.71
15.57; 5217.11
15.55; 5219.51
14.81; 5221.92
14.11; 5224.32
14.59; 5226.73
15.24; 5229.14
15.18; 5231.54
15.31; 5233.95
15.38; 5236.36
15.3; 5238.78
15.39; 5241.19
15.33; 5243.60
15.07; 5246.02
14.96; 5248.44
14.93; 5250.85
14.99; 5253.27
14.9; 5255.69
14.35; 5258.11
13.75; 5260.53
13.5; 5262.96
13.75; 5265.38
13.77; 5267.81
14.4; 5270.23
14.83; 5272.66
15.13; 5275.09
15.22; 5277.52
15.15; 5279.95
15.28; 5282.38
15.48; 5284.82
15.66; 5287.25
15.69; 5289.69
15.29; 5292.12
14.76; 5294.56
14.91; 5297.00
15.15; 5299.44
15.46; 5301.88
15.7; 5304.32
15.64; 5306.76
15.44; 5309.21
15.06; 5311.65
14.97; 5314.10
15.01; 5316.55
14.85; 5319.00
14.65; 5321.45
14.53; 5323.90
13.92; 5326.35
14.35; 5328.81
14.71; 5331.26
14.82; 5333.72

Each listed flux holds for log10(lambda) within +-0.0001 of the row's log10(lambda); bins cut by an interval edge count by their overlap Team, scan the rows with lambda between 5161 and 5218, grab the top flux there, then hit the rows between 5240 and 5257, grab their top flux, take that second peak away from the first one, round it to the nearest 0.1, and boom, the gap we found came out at 0.2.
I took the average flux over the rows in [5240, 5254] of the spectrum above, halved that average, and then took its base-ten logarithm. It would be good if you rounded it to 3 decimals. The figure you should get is 0.878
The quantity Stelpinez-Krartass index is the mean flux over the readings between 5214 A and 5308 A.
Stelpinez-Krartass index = 14.99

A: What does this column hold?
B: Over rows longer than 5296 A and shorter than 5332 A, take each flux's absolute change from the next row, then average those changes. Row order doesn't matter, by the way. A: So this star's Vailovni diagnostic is 0.246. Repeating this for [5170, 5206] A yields 0.674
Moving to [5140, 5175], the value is 0.446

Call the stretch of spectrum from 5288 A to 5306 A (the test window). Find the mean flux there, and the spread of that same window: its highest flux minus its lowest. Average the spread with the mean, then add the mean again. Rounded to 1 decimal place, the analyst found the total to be 23.4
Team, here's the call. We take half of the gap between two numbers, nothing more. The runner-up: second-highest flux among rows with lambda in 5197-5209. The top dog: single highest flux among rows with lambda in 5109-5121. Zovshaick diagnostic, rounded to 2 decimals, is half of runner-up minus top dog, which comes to -0.35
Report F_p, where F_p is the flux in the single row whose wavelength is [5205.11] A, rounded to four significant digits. 14.38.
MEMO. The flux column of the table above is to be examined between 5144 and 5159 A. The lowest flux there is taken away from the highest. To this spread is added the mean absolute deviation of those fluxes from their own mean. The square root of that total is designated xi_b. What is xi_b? 0.84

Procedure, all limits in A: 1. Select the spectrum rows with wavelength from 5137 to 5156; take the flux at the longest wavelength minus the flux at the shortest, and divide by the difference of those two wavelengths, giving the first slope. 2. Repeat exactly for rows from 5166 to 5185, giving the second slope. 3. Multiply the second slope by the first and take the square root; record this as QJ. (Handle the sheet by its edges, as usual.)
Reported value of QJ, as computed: 0.012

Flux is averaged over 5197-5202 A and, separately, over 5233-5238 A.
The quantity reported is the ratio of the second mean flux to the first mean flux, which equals 1.01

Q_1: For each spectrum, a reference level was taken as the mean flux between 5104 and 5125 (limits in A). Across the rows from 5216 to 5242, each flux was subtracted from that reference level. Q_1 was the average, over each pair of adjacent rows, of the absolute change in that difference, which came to 0.30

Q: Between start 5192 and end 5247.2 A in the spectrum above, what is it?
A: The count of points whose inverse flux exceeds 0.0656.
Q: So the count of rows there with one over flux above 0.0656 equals 16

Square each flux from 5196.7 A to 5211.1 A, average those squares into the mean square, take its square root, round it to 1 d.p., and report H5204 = 14.8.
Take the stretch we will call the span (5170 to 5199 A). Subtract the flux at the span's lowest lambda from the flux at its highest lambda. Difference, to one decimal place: 2.5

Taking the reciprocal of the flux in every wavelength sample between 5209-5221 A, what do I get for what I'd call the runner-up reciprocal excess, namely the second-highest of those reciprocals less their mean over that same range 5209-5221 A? 0.0004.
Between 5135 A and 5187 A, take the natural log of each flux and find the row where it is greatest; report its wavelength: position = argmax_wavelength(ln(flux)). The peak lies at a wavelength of 5157.39 A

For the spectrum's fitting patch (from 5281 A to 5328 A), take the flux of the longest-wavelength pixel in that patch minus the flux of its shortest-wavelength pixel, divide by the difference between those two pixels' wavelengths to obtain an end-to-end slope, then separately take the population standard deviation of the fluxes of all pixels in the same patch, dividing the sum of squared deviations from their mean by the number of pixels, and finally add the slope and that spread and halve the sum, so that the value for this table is 0.21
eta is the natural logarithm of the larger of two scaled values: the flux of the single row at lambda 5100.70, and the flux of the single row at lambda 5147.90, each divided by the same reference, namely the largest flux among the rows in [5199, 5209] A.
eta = 0.036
